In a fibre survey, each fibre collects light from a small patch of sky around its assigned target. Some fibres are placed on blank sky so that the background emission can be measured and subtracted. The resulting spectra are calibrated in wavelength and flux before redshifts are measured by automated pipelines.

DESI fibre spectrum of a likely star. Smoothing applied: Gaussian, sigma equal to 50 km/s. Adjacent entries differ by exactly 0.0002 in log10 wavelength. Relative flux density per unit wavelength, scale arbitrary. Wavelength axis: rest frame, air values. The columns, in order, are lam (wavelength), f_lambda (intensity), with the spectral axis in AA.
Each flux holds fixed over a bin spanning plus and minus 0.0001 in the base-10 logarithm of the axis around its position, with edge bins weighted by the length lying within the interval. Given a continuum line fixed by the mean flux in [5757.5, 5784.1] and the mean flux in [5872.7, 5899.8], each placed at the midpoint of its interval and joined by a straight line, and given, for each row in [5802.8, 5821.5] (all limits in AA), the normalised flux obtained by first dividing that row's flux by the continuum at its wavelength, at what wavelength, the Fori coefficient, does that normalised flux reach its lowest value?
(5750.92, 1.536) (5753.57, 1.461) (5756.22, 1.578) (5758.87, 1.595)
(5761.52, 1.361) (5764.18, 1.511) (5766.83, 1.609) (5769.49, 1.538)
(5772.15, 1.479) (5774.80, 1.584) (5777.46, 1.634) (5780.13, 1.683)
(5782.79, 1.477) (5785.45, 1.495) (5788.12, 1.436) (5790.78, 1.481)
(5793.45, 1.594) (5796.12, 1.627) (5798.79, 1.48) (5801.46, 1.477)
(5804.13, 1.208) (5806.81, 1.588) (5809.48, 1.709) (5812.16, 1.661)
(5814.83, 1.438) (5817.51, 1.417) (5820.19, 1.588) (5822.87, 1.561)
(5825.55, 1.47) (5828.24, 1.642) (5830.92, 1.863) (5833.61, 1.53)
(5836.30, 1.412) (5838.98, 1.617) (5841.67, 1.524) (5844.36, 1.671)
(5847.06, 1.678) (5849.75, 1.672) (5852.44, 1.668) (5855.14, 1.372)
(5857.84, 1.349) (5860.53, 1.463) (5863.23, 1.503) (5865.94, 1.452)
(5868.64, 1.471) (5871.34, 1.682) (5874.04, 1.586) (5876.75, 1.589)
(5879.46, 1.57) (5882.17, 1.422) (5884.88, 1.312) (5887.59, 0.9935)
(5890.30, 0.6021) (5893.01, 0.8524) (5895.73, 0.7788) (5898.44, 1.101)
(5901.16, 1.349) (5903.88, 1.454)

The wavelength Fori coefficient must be 5804.13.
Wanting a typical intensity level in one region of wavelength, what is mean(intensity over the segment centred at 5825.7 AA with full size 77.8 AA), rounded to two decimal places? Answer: 1.54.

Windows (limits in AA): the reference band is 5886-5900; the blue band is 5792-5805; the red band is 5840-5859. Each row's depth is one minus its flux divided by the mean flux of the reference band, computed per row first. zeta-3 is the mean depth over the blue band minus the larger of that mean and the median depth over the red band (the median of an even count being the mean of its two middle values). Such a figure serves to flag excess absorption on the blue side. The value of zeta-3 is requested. 0.00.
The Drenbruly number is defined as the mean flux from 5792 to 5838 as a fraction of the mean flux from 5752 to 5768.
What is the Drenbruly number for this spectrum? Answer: 1.02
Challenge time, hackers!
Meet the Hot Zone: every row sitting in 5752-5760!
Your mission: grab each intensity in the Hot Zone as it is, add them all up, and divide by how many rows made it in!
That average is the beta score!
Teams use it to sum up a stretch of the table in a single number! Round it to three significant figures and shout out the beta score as 1.54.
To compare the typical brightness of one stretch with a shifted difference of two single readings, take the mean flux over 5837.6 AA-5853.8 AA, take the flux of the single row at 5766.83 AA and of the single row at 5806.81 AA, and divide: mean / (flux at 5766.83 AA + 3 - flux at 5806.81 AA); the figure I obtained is 0.54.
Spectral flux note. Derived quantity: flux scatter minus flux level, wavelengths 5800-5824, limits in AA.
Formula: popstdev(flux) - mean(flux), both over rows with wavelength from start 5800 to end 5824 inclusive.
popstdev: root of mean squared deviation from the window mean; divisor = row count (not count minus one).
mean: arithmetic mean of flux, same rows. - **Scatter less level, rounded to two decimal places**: -1.37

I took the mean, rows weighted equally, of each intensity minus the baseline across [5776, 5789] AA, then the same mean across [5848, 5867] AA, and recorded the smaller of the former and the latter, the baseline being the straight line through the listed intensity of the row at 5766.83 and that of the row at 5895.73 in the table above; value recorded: 0.04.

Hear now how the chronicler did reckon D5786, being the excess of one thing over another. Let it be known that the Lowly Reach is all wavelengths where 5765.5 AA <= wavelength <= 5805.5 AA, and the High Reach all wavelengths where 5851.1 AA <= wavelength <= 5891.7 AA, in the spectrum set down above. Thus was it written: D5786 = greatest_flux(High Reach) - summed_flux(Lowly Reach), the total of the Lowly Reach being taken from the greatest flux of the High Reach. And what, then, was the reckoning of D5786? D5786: -21.1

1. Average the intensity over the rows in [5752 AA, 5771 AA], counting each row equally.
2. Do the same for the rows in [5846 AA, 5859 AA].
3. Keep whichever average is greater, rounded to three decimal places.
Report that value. 1.548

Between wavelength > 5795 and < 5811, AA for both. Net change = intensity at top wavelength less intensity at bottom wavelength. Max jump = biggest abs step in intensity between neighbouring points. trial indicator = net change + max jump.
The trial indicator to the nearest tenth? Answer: 0.5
